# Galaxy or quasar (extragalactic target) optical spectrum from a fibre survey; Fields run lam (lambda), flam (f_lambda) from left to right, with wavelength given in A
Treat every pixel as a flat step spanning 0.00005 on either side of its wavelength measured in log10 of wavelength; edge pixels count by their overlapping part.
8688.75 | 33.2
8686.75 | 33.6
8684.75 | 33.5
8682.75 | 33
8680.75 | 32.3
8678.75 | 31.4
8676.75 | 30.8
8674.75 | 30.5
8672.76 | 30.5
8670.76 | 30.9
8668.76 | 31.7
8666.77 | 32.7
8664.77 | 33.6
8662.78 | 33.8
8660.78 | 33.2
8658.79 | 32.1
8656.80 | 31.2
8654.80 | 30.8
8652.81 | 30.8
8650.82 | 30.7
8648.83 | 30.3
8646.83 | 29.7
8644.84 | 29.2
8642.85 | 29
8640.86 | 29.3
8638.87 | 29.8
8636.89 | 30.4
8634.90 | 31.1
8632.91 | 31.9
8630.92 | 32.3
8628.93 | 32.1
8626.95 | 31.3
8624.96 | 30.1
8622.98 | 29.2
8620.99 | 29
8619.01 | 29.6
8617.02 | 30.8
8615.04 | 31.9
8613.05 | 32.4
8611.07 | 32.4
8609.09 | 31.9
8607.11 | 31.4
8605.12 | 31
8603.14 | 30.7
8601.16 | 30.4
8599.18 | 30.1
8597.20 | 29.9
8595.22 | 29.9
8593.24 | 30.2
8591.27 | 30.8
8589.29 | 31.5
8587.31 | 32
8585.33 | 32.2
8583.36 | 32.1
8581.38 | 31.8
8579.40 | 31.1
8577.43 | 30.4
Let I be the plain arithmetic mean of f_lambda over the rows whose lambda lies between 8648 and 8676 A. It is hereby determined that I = 31.6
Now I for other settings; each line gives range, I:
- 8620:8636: 30.9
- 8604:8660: 30.8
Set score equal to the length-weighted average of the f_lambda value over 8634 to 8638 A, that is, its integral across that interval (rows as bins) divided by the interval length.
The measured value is 30.8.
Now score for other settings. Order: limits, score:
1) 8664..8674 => 31.8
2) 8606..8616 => 32.0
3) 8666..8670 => 32.1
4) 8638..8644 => 29.4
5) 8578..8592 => 31.6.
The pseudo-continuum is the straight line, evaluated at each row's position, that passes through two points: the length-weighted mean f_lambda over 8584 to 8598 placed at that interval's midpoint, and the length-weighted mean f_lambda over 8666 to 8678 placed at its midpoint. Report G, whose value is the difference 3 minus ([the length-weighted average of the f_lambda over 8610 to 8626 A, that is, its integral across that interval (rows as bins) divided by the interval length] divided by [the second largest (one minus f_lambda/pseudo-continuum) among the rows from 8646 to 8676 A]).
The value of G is -1172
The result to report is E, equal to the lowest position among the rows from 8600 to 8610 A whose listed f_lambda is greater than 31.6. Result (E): 8609.09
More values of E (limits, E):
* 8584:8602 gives 8585.33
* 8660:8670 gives 8660.78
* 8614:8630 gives 8615.04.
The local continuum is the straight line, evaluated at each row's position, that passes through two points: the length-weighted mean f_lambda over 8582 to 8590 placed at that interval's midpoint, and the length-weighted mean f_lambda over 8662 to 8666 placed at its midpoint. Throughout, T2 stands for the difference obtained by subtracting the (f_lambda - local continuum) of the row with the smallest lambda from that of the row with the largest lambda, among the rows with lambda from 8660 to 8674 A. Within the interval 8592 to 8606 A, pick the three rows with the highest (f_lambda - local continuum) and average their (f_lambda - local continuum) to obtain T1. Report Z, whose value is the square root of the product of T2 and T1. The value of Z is 2.19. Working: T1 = -1.6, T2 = -3.0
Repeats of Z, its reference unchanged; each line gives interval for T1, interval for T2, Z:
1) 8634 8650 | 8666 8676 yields 2.45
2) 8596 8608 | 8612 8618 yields 1.50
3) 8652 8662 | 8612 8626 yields 1.87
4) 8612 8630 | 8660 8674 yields 1.25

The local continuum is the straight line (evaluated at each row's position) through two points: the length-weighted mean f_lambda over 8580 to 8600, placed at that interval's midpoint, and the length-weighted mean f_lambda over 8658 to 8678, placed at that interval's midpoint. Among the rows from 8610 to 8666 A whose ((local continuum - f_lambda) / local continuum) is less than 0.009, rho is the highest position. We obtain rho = 8664.77 A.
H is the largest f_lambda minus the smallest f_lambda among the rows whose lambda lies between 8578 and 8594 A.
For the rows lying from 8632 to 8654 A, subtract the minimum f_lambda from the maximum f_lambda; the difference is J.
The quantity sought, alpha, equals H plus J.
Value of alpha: 4.9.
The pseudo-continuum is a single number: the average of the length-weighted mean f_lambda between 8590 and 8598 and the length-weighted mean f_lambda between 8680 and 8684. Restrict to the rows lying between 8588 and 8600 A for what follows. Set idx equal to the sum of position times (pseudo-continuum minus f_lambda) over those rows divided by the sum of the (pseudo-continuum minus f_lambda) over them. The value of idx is 8595.7 A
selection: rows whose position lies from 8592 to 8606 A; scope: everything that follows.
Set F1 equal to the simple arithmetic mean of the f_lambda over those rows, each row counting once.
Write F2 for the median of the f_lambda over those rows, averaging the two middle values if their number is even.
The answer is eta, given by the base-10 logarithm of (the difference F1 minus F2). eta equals -0.9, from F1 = 30.3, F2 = 30.2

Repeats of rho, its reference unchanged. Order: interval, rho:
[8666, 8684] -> 8682.75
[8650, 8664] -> 8662.78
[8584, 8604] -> 8591.27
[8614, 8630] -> 8628.93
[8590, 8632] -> 8630.92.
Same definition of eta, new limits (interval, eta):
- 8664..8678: -0.2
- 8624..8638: -1.8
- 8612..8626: -0.5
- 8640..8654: -0.8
